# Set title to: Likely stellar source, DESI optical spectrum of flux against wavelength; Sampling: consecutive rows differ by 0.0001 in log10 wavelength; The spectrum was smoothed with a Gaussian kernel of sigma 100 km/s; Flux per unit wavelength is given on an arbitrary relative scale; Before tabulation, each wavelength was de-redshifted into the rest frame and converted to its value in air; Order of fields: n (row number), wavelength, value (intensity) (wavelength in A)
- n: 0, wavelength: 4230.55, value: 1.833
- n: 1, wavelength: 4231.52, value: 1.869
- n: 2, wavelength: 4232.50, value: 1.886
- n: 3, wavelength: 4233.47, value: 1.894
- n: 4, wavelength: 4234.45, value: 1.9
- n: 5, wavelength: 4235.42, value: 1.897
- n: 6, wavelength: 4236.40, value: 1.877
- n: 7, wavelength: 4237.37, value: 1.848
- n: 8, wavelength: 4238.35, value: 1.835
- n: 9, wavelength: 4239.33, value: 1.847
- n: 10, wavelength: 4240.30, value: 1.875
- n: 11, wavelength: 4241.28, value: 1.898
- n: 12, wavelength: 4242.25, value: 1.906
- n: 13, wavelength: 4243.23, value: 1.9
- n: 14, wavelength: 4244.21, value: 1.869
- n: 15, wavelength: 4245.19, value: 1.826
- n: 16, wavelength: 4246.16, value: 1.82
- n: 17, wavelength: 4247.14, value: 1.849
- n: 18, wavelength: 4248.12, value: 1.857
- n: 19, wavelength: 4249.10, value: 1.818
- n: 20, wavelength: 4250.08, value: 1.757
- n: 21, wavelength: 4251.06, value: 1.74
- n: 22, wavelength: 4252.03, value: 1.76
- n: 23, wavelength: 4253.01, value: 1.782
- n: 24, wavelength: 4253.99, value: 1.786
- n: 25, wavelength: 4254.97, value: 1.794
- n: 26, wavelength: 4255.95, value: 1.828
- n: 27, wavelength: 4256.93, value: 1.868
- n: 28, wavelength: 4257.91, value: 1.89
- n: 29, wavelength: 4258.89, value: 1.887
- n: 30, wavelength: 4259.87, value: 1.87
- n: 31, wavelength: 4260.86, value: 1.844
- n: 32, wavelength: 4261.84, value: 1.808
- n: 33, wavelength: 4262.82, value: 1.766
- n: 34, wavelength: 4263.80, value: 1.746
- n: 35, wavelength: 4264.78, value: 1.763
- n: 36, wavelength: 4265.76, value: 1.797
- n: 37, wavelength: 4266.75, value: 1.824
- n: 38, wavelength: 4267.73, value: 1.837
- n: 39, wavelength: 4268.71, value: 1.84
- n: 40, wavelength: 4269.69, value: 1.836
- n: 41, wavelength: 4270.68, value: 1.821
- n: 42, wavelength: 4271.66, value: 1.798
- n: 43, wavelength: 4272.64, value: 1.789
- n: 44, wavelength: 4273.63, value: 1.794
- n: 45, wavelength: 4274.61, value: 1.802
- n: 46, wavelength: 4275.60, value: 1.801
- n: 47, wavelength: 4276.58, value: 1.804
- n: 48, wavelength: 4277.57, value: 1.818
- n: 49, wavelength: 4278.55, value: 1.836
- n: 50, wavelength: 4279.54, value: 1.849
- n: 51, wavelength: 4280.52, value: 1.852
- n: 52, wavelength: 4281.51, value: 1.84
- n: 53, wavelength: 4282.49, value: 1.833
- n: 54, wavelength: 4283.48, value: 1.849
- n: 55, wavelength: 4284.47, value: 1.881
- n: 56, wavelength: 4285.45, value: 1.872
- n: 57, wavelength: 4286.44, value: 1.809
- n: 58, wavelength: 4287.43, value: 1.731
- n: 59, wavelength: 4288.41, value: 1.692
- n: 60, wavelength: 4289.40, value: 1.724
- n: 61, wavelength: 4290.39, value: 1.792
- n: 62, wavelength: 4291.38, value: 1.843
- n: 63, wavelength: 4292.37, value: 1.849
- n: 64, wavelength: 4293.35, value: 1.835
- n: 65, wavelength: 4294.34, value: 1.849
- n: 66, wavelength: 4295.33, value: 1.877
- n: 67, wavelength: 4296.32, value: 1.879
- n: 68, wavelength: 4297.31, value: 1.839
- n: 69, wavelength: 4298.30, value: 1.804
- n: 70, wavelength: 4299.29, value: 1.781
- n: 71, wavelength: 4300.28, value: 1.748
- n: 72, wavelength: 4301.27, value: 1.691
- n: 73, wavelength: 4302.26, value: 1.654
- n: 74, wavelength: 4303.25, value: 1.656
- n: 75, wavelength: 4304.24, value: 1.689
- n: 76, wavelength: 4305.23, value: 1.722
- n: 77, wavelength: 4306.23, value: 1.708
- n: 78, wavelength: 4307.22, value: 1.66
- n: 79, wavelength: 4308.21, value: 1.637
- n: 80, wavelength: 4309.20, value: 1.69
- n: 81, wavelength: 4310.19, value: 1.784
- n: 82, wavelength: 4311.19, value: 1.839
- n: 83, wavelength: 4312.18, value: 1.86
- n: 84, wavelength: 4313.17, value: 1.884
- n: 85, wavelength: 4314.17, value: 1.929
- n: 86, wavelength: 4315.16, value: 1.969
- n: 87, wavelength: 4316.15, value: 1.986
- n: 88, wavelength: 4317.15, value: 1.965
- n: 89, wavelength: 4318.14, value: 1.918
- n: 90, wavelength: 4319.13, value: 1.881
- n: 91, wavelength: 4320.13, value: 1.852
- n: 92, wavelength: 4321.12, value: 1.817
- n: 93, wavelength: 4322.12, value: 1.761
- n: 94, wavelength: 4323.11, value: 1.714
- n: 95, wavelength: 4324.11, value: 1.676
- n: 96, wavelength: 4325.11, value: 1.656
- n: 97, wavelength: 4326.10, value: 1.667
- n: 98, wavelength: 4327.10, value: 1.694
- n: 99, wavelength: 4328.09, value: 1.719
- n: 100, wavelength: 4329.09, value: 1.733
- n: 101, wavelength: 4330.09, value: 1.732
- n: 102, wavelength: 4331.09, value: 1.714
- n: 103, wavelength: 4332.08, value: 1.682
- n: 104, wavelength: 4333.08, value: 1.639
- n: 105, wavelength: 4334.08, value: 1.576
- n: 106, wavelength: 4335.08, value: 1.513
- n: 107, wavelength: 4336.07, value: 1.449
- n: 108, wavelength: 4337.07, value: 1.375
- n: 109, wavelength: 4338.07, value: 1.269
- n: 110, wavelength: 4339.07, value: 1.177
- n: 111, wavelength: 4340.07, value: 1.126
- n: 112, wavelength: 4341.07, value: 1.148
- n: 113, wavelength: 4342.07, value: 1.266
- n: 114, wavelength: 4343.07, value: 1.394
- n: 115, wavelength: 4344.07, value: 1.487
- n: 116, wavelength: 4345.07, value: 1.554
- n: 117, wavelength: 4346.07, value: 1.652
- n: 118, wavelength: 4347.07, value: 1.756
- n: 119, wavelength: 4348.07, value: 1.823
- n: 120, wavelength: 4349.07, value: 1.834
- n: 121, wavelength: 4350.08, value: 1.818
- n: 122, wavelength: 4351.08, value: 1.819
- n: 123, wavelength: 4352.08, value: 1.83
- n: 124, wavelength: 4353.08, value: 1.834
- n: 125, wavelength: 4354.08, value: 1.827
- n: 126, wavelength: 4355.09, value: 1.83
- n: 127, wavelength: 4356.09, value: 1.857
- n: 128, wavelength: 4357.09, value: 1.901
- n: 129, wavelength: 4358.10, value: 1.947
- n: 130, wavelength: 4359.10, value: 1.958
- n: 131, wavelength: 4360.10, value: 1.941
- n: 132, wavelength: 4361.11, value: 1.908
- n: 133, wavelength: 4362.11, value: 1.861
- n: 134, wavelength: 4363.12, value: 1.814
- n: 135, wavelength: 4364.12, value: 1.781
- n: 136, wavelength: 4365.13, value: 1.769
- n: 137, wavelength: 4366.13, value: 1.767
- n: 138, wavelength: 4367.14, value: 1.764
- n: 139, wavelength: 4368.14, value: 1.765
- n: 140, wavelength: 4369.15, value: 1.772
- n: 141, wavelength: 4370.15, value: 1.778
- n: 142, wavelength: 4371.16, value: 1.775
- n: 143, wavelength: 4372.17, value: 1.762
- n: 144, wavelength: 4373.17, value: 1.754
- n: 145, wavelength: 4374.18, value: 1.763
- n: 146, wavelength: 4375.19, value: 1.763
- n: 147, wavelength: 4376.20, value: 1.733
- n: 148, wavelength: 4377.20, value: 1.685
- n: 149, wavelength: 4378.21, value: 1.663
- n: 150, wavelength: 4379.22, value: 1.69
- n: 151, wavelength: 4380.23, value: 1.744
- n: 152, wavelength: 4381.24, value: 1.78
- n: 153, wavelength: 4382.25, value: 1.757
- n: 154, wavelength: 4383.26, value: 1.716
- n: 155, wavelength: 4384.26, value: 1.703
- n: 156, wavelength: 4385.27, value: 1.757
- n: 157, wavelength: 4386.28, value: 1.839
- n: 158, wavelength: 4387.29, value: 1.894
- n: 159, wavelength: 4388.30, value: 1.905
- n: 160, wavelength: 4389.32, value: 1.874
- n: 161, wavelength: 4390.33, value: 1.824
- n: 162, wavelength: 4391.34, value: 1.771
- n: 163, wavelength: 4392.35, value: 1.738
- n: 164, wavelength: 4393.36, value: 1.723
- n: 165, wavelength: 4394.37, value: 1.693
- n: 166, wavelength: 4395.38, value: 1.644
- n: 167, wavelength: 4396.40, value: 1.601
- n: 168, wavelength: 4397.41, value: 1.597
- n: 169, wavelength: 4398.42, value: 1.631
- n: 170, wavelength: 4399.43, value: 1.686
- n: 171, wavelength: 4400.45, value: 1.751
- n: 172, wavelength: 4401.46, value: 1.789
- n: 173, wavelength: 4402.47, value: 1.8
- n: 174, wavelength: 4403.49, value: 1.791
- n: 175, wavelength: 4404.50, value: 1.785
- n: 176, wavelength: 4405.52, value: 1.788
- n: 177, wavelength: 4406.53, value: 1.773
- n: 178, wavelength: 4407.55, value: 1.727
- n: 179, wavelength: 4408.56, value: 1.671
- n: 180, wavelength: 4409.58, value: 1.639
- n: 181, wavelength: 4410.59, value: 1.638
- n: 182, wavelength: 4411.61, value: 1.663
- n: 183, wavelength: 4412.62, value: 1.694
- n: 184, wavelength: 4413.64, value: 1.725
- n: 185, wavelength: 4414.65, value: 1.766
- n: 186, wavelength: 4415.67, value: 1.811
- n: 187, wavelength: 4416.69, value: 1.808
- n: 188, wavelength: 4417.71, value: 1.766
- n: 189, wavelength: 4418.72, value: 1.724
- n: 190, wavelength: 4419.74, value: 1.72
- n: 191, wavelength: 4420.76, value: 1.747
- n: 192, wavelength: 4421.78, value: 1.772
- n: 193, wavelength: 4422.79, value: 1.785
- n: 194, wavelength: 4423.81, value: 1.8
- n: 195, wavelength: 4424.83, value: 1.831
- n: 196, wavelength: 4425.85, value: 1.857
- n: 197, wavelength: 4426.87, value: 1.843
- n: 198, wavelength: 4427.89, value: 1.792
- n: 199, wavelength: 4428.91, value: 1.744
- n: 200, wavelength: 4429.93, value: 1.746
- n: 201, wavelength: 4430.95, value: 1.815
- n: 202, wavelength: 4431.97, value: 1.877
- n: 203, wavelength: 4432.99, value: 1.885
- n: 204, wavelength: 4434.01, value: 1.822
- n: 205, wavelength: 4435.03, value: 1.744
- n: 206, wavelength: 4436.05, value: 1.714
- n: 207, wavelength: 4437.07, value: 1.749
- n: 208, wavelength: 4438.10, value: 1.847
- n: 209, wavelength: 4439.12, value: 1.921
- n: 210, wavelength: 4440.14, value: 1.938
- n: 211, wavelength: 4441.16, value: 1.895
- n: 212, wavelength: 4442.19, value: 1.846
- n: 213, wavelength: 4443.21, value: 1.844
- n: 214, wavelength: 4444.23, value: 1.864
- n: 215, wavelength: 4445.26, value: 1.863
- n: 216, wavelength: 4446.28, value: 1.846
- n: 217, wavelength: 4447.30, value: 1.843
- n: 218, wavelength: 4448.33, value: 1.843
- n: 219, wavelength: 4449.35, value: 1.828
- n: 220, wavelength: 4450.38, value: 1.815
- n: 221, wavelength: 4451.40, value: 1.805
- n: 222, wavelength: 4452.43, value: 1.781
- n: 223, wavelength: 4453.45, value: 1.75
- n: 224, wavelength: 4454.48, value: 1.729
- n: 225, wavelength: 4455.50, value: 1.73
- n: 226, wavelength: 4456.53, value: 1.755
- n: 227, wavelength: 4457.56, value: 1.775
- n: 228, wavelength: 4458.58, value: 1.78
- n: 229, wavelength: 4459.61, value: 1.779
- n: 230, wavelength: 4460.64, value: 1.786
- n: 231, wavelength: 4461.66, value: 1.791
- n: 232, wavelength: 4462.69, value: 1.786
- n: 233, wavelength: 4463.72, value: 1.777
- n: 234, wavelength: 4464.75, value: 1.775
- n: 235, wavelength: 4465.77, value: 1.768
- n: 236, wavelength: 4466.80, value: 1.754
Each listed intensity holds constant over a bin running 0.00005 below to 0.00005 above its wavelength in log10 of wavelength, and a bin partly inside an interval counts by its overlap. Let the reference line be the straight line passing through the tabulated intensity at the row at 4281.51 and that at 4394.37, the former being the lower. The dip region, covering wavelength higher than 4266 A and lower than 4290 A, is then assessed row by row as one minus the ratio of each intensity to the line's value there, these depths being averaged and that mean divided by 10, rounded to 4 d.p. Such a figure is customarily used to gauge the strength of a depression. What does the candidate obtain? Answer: 0.0017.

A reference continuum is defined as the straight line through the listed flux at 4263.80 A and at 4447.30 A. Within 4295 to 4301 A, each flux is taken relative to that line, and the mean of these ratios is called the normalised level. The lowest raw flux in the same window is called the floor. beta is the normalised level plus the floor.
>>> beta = 2.78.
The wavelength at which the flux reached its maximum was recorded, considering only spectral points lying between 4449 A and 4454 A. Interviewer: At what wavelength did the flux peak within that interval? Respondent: 4449.35 A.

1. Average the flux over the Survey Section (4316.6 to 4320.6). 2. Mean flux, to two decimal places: 1.90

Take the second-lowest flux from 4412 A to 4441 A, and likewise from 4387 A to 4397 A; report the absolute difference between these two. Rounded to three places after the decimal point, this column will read 0.070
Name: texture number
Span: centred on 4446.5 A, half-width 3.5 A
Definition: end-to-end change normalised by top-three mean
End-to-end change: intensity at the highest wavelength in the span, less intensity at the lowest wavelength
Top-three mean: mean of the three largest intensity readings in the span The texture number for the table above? -0.01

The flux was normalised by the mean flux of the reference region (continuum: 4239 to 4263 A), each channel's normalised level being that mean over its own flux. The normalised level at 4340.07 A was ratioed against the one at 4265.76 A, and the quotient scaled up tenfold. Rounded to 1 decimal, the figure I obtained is 16.0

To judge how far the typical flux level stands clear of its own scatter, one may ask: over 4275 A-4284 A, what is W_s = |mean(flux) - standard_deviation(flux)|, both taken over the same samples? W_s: 1.81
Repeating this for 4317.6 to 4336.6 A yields 1.59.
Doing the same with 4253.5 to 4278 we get 1.78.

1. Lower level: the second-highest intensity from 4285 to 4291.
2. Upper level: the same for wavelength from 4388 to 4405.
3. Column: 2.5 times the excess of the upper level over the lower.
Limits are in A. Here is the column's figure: 0.16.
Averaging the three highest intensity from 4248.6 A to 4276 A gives 1.88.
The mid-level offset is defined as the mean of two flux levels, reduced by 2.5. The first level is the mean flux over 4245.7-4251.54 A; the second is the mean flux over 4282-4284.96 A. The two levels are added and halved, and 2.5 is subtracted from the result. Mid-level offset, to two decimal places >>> -0.67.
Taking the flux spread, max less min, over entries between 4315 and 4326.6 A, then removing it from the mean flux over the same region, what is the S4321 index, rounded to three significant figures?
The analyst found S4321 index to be 1.49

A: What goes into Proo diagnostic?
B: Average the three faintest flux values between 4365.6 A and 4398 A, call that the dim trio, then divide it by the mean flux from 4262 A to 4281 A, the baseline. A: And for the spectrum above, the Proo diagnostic 0.89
